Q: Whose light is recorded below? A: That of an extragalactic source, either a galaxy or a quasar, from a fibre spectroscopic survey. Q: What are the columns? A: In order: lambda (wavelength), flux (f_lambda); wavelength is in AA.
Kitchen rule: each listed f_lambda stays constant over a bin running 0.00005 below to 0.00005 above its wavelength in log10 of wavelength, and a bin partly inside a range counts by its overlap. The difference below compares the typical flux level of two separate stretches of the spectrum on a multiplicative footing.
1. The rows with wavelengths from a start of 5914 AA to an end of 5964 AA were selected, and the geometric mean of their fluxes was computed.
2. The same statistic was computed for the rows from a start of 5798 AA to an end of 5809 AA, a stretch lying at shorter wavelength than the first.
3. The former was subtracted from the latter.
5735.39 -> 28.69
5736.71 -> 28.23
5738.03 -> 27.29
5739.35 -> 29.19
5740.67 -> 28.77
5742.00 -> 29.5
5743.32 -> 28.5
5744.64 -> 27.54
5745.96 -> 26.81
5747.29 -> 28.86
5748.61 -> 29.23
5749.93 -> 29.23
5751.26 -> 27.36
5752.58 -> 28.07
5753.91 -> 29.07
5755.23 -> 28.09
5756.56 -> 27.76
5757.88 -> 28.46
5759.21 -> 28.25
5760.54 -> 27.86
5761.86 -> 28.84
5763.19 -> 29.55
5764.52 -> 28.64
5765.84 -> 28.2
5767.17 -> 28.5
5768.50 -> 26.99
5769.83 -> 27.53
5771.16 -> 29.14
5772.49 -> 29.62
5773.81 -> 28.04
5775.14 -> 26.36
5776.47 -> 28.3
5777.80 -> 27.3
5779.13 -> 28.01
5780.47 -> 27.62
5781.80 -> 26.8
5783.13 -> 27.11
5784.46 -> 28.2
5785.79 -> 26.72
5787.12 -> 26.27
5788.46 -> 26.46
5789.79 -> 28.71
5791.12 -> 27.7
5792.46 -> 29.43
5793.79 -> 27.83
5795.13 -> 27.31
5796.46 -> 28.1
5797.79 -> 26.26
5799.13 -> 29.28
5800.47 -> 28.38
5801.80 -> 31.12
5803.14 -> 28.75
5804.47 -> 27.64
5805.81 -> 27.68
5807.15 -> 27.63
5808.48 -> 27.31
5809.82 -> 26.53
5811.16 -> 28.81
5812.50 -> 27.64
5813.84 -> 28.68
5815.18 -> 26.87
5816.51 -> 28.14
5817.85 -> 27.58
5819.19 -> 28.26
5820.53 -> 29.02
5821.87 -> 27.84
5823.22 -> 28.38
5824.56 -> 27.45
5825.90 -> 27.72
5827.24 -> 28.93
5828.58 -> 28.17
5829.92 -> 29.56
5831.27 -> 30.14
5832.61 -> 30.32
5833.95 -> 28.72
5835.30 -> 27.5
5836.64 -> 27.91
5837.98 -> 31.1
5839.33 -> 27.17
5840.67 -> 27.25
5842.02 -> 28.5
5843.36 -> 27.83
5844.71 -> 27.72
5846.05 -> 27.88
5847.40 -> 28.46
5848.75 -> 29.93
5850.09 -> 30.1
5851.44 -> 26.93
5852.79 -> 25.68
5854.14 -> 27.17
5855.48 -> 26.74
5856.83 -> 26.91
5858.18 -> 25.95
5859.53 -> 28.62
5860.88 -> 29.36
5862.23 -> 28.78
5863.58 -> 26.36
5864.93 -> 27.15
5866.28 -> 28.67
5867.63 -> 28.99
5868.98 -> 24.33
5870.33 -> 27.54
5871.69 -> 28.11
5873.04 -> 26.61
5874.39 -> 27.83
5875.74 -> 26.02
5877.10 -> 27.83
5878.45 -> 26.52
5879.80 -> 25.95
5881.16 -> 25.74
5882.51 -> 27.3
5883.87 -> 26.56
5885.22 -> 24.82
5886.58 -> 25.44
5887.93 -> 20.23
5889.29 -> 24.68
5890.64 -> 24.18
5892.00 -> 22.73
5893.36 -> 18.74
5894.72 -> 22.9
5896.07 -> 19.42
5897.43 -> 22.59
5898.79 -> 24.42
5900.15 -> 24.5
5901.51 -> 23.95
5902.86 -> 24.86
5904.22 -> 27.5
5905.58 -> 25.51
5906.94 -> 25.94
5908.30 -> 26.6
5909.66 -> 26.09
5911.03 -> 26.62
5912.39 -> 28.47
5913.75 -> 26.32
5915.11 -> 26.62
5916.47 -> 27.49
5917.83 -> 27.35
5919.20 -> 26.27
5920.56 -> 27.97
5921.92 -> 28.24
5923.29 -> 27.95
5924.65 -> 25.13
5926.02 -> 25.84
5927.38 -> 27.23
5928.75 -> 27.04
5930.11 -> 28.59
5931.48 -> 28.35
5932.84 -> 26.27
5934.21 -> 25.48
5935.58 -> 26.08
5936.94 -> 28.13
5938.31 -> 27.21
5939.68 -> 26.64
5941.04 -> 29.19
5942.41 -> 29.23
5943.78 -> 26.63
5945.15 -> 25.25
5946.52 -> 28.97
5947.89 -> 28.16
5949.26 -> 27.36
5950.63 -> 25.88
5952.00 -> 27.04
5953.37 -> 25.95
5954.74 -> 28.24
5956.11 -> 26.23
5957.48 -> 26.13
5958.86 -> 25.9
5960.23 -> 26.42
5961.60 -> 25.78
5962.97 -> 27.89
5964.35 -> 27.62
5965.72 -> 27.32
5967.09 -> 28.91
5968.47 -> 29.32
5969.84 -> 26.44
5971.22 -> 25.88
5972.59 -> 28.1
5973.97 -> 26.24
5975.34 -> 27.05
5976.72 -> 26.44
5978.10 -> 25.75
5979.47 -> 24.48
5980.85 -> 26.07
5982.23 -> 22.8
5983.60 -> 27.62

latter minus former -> 1.41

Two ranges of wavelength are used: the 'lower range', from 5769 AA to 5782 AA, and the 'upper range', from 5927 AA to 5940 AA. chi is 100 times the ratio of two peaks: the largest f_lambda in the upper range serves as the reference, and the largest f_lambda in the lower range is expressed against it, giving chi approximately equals 104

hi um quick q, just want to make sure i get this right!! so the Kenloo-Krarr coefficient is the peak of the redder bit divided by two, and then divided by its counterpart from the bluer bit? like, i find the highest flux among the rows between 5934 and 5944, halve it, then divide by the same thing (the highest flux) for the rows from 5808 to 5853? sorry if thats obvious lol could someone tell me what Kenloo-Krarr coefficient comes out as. 0.470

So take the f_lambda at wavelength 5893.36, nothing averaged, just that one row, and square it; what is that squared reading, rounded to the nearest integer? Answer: 351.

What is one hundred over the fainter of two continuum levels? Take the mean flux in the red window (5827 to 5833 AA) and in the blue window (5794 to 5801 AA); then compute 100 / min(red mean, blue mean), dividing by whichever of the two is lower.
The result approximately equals 3.59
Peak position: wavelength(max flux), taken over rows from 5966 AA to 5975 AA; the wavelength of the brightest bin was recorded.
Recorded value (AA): 5968.47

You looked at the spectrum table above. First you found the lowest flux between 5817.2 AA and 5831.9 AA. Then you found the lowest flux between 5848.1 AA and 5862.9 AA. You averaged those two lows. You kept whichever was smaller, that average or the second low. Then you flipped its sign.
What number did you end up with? -25.7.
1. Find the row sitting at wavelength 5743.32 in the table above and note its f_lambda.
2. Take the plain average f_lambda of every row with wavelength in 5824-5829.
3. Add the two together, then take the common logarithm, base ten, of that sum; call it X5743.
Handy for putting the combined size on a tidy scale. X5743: 1.753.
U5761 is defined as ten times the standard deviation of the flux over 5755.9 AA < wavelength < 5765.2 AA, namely 6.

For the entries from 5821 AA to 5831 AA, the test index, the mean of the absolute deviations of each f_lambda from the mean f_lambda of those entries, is 0.57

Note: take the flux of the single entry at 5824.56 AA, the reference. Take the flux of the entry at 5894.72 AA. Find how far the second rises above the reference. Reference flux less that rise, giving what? 32.0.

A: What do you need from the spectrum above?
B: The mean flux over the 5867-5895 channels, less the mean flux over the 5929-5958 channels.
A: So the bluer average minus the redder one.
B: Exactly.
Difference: -1.8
